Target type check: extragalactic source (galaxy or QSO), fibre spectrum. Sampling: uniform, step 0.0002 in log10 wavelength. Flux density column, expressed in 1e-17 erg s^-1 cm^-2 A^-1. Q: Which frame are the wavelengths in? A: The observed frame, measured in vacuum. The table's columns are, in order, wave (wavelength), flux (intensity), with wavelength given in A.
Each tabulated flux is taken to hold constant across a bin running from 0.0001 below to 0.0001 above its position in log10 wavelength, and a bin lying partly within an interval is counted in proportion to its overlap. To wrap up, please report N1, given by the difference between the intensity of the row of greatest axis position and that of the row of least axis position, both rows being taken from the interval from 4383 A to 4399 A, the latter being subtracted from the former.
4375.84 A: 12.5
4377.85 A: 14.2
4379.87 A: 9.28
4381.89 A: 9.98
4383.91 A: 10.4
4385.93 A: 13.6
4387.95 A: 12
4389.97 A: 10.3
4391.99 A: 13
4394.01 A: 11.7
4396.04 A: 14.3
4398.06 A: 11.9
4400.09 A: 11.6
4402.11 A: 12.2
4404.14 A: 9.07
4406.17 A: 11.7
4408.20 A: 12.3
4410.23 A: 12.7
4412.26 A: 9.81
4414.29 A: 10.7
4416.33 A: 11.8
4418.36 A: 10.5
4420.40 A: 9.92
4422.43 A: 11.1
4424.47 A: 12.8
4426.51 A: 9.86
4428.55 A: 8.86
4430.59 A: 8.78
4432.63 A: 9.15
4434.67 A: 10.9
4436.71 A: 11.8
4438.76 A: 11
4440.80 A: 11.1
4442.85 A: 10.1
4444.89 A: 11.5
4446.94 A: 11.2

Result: 1.5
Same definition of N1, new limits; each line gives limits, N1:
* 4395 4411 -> -1.6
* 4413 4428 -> -0.8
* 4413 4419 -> -0.2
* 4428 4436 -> 2.0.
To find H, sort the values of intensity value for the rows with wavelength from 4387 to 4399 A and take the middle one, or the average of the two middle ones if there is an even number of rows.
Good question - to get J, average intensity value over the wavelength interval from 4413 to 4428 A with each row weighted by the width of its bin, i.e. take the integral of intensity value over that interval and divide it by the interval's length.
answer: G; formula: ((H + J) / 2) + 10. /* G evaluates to 21.4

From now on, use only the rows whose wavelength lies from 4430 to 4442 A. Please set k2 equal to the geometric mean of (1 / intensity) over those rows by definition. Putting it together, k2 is 0.096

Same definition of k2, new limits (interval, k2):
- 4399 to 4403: 0.084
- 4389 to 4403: 0.083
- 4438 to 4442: 0.090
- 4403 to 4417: 0.090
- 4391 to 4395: 0.081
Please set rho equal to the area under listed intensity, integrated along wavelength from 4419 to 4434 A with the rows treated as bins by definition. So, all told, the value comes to 151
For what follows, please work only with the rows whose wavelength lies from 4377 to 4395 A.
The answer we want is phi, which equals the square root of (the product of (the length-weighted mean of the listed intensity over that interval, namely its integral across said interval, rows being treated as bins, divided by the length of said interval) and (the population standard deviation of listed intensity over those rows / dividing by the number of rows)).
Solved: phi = 4.35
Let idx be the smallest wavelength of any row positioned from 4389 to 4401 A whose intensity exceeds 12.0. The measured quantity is 4391.99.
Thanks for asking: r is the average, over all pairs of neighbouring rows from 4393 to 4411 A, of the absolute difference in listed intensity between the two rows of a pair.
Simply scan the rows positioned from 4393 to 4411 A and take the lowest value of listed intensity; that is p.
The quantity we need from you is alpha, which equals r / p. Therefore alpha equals 0.17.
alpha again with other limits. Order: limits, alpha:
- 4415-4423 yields 0.10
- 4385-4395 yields 0.18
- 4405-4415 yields 0.12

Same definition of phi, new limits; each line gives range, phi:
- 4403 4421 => 3.58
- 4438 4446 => 2.37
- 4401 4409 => 3.86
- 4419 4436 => 3.62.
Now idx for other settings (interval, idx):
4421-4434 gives 4424.47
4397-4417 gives 4402.11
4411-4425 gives 4424.47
